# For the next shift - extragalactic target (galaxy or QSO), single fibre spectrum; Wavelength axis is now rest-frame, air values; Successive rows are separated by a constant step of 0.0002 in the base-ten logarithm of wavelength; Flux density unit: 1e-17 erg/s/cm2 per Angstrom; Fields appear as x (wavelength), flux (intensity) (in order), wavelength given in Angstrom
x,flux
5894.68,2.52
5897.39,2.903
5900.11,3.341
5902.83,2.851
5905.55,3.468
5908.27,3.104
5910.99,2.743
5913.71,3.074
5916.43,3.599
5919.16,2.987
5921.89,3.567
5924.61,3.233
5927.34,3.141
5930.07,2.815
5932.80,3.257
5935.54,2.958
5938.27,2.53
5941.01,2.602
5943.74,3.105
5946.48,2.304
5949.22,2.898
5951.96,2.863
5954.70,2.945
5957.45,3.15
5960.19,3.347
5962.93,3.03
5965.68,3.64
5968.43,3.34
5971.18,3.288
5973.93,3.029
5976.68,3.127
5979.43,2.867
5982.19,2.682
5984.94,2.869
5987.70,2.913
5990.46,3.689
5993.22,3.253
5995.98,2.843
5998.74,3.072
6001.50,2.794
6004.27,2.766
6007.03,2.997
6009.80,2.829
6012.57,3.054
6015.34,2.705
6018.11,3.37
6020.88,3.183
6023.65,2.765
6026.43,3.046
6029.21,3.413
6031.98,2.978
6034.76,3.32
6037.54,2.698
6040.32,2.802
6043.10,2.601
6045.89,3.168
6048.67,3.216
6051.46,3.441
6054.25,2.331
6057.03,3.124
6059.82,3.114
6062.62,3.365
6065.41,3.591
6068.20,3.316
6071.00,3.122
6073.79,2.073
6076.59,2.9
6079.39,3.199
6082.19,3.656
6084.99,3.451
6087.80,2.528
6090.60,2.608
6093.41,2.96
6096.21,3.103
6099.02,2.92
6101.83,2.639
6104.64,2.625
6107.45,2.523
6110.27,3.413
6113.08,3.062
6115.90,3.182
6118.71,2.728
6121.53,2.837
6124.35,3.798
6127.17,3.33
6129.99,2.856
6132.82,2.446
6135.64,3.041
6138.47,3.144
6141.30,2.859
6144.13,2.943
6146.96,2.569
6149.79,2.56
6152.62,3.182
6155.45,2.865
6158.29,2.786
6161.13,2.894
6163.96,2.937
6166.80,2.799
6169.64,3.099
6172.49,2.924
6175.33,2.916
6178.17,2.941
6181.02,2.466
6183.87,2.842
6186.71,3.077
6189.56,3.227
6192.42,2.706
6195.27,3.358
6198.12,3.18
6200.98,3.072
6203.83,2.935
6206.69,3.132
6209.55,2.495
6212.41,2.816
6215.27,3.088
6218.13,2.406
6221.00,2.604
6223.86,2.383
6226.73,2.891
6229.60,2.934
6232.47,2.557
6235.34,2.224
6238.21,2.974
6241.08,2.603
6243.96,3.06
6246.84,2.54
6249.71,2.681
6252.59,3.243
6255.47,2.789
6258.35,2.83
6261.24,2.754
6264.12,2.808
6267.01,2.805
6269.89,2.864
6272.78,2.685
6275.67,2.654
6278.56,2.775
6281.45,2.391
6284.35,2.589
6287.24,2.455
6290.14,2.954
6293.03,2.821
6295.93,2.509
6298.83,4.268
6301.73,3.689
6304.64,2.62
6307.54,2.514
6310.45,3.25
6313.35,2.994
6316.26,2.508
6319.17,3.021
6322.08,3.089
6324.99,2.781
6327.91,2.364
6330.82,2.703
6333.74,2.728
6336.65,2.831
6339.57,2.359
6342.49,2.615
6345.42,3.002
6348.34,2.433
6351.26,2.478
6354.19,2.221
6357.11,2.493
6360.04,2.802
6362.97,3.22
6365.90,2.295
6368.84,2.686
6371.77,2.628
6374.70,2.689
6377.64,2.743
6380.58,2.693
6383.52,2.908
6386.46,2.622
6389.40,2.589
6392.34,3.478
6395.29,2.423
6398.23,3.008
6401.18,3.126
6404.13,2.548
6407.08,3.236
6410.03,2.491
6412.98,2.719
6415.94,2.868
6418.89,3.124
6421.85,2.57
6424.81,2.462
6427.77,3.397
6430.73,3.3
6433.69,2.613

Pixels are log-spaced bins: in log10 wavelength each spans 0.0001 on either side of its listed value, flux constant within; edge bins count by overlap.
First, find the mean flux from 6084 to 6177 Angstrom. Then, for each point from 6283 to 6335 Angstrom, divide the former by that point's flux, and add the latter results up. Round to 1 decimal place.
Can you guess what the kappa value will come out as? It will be 18.7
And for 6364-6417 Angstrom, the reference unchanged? 19.2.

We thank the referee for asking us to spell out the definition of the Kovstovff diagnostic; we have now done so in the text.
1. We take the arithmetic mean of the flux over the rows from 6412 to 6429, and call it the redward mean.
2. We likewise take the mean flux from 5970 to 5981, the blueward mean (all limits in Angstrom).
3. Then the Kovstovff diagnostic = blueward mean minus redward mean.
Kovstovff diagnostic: 0.22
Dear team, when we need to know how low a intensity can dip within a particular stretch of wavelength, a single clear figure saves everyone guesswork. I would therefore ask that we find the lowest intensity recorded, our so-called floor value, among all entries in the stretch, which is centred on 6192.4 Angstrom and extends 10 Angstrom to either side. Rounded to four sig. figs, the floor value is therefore 2.706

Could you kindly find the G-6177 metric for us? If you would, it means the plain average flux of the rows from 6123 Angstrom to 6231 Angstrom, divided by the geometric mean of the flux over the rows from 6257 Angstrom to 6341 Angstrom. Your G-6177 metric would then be 1.04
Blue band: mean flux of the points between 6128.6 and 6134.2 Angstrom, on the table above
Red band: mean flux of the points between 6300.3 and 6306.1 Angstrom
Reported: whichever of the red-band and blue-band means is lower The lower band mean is 2.65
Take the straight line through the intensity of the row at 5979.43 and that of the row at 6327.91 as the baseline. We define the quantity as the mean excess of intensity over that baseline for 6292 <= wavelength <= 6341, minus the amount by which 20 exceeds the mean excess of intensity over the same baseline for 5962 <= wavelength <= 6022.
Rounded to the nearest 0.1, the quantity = -19.3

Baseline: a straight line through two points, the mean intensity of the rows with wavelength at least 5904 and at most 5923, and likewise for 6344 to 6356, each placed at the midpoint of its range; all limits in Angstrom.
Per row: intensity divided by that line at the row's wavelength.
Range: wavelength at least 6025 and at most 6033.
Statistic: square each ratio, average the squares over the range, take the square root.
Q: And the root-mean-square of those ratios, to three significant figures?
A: 1.04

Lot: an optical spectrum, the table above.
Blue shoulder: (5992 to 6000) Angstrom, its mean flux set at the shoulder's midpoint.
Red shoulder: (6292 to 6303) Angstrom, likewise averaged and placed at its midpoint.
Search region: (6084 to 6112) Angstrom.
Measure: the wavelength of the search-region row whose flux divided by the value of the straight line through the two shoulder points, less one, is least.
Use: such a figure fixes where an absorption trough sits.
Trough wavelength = 6107.45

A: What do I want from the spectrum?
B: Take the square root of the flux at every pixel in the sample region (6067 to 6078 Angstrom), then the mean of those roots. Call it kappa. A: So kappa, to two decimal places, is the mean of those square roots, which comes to 1.68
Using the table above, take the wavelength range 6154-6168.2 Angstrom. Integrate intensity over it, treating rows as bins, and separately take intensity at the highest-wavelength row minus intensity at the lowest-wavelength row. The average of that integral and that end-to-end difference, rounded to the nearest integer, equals 20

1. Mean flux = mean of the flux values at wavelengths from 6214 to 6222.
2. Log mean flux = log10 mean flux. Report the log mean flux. 0.431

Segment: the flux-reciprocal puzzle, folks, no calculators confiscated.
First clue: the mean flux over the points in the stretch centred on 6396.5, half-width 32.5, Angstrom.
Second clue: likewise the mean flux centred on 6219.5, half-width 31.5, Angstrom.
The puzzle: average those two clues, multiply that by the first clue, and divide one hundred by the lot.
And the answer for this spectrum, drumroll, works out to 12.8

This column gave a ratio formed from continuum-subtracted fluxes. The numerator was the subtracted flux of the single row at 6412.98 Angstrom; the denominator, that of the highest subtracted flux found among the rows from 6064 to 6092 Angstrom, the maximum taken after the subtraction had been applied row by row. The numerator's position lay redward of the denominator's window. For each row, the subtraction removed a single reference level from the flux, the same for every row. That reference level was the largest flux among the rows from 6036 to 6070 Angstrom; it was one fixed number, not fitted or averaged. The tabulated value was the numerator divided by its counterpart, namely -13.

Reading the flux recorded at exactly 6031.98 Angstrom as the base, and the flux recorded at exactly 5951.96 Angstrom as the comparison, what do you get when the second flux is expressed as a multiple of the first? 0.96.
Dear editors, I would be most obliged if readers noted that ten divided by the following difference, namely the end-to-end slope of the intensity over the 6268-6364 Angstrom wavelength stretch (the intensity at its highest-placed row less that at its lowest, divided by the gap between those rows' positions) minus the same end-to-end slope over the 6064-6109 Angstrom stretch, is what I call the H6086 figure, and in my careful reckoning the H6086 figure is 342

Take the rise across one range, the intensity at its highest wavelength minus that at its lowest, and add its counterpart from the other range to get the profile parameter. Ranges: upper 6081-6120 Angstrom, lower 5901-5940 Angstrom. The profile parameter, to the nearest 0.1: -1.2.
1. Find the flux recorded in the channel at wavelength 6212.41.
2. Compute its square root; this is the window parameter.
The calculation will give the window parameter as 1.68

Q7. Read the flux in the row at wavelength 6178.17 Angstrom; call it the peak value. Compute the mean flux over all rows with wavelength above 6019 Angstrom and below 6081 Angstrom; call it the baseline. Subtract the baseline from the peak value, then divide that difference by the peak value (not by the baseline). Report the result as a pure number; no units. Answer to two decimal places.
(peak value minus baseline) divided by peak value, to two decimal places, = -0.03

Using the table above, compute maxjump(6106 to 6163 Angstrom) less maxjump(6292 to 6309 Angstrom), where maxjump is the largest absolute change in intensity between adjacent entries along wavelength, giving -0.80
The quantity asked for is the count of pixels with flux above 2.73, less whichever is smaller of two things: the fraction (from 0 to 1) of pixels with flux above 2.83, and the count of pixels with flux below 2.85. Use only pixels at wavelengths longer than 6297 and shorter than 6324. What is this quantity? 5.3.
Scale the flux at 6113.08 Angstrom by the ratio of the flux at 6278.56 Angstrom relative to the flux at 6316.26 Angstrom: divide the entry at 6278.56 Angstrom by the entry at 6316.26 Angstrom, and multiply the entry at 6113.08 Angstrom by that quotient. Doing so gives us 3.39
